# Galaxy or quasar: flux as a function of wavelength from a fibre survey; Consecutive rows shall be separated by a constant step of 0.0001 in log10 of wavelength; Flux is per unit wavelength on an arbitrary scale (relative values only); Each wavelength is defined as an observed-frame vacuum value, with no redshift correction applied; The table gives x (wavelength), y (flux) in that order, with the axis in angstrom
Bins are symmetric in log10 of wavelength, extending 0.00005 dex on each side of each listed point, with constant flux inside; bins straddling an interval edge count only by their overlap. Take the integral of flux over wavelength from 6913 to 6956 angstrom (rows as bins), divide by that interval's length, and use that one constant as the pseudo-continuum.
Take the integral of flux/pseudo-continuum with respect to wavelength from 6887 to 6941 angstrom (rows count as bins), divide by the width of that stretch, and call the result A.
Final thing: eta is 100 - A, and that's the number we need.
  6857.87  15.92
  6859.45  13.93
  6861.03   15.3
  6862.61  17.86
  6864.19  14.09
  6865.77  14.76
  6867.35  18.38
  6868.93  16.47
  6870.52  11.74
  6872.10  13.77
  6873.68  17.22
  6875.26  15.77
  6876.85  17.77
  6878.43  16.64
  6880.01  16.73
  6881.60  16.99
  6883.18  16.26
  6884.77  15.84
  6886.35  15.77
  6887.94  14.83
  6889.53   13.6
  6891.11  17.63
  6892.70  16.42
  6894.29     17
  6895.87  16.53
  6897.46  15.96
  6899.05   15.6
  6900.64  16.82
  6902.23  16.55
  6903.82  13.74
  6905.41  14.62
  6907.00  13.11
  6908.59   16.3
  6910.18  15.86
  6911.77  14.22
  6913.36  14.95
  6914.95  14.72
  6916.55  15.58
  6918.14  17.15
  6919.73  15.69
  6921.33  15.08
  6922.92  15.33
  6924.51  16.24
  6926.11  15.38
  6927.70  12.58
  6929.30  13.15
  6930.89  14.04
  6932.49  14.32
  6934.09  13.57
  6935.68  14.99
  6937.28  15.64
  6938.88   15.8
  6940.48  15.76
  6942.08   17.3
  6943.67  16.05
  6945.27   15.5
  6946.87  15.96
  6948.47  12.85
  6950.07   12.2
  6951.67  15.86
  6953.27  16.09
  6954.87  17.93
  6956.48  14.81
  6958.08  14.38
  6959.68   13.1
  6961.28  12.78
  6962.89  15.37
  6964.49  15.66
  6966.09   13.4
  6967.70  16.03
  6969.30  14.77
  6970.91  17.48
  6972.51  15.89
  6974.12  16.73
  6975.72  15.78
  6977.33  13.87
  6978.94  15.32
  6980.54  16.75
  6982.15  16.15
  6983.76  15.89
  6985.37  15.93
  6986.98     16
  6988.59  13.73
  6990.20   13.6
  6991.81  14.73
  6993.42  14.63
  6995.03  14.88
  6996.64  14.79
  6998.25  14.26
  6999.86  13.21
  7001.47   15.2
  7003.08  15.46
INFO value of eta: 98.99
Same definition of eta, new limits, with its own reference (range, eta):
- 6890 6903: 98.91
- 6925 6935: 99.08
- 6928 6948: 99.01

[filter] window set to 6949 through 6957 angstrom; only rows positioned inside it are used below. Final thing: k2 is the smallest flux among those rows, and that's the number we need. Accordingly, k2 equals 12.2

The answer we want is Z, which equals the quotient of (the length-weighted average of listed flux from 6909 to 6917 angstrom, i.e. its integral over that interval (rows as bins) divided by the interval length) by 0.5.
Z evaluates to 30.2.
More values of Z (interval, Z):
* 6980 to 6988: 32.1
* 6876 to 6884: 33.7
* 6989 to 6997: 28.9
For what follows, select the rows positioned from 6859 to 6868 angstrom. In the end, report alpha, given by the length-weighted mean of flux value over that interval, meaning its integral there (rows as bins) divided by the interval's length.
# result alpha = 15.7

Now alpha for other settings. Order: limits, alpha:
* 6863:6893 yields 15.8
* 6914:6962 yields 15.0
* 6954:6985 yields 15.4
